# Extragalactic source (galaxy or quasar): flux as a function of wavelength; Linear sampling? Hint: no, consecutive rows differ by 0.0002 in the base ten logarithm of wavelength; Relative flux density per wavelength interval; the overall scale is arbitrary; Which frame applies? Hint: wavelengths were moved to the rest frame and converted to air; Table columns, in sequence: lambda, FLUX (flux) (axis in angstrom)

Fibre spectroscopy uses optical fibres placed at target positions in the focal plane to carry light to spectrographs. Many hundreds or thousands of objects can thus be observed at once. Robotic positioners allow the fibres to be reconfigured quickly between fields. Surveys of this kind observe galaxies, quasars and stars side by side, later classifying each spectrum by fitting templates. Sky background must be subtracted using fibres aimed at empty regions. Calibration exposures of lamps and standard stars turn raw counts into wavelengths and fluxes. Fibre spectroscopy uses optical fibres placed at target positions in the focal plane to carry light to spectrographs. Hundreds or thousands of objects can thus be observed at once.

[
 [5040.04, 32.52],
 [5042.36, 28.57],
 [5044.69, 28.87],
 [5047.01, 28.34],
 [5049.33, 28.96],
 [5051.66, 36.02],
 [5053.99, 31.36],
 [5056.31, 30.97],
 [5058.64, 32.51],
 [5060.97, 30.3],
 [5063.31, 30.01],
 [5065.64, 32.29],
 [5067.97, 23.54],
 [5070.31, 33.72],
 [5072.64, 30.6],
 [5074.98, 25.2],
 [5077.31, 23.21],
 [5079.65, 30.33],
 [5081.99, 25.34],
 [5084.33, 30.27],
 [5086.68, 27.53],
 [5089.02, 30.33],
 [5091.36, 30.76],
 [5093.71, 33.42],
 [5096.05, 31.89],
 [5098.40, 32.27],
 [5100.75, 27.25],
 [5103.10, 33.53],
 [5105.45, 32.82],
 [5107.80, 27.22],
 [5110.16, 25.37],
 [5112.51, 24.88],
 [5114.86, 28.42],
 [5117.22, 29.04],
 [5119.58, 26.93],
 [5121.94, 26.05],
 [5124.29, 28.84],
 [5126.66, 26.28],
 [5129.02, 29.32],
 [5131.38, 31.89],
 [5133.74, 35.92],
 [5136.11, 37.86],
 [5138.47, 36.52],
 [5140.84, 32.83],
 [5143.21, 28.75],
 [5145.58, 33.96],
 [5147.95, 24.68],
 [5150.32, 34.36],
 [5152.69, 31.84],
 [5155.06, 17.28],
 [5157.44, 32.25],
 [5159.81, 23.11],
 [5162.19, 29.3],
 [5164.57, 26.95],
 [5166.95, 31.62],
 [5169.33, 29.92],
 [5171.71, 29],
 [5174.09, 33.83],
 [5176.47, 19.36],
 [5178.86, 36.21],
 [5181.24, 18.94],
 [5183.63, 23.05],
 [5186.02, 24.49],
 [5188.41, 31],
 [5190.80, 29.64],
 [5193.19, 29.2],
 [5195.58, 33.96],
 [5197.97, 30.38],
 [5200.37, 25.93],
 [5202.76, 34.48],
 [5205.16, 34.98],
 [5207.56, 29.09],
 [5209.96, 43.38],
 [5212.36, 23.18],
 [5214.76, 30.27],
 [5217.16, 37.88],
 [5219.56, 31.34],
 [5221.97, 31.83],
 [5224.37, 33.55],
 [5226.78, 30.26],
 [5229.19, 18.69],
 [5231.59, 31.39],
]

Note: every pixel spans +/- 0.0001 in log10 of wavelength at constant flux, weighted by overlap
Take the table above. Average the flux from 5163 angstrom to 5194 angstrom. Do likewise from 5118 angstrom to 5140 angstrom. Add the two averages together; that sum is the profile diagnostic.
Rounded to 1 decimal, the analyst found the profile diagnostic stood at 59.0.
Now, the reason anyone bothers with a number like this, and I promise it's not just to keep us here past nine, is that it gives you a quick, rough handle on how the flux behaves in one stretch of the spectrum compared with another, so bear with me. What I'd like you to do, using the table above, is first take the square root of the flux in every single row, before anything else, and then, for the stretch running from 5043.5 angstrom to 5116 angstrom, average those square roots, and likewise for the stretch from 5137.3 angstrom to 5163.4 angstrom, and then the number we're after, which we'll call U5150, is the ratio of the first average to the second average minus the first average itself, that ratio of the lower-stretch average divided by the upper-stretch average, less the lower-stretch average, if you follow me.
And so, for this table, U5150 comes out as -4.43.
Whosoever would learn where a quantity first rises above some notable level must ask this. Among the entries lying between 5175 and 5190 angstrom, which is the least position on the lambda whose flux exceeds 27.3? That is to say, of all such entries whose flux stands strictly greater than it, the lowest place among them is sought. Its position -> 5178.86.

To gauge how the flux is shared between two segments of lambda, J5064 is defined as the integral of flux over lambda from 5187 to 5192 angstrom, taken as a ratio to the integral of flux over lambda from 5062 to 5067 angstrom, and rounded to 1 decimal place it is 1.0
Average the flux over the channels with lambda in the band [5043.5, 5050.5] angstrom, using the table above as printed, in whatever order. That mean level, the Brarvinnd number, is 29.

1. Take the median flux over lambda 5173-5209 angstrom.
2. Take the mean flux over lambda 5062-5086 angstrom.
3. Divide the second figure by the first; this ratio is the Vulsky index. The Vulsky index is 0.96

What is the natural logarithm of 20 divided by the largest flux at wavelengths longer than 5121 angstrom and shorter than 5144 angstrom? -0.64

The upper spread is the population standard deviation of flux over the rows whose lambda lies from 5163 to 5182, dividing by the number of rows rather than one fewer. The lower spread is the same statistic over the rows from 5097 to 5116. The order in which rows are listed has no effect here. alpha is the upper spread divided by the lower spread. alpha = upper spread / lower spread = 1.8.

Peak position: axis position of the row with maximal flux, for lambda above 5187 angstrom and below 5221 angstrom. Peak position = 5209.96 angstrom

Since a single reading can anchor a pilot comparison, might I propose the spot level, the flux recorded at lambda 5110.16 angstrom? 25.37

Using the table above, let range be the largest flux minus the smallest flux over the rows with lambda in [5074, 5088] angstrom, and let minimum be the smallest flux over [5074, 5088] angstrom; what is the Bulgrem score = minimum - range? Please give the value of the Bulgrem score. 16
